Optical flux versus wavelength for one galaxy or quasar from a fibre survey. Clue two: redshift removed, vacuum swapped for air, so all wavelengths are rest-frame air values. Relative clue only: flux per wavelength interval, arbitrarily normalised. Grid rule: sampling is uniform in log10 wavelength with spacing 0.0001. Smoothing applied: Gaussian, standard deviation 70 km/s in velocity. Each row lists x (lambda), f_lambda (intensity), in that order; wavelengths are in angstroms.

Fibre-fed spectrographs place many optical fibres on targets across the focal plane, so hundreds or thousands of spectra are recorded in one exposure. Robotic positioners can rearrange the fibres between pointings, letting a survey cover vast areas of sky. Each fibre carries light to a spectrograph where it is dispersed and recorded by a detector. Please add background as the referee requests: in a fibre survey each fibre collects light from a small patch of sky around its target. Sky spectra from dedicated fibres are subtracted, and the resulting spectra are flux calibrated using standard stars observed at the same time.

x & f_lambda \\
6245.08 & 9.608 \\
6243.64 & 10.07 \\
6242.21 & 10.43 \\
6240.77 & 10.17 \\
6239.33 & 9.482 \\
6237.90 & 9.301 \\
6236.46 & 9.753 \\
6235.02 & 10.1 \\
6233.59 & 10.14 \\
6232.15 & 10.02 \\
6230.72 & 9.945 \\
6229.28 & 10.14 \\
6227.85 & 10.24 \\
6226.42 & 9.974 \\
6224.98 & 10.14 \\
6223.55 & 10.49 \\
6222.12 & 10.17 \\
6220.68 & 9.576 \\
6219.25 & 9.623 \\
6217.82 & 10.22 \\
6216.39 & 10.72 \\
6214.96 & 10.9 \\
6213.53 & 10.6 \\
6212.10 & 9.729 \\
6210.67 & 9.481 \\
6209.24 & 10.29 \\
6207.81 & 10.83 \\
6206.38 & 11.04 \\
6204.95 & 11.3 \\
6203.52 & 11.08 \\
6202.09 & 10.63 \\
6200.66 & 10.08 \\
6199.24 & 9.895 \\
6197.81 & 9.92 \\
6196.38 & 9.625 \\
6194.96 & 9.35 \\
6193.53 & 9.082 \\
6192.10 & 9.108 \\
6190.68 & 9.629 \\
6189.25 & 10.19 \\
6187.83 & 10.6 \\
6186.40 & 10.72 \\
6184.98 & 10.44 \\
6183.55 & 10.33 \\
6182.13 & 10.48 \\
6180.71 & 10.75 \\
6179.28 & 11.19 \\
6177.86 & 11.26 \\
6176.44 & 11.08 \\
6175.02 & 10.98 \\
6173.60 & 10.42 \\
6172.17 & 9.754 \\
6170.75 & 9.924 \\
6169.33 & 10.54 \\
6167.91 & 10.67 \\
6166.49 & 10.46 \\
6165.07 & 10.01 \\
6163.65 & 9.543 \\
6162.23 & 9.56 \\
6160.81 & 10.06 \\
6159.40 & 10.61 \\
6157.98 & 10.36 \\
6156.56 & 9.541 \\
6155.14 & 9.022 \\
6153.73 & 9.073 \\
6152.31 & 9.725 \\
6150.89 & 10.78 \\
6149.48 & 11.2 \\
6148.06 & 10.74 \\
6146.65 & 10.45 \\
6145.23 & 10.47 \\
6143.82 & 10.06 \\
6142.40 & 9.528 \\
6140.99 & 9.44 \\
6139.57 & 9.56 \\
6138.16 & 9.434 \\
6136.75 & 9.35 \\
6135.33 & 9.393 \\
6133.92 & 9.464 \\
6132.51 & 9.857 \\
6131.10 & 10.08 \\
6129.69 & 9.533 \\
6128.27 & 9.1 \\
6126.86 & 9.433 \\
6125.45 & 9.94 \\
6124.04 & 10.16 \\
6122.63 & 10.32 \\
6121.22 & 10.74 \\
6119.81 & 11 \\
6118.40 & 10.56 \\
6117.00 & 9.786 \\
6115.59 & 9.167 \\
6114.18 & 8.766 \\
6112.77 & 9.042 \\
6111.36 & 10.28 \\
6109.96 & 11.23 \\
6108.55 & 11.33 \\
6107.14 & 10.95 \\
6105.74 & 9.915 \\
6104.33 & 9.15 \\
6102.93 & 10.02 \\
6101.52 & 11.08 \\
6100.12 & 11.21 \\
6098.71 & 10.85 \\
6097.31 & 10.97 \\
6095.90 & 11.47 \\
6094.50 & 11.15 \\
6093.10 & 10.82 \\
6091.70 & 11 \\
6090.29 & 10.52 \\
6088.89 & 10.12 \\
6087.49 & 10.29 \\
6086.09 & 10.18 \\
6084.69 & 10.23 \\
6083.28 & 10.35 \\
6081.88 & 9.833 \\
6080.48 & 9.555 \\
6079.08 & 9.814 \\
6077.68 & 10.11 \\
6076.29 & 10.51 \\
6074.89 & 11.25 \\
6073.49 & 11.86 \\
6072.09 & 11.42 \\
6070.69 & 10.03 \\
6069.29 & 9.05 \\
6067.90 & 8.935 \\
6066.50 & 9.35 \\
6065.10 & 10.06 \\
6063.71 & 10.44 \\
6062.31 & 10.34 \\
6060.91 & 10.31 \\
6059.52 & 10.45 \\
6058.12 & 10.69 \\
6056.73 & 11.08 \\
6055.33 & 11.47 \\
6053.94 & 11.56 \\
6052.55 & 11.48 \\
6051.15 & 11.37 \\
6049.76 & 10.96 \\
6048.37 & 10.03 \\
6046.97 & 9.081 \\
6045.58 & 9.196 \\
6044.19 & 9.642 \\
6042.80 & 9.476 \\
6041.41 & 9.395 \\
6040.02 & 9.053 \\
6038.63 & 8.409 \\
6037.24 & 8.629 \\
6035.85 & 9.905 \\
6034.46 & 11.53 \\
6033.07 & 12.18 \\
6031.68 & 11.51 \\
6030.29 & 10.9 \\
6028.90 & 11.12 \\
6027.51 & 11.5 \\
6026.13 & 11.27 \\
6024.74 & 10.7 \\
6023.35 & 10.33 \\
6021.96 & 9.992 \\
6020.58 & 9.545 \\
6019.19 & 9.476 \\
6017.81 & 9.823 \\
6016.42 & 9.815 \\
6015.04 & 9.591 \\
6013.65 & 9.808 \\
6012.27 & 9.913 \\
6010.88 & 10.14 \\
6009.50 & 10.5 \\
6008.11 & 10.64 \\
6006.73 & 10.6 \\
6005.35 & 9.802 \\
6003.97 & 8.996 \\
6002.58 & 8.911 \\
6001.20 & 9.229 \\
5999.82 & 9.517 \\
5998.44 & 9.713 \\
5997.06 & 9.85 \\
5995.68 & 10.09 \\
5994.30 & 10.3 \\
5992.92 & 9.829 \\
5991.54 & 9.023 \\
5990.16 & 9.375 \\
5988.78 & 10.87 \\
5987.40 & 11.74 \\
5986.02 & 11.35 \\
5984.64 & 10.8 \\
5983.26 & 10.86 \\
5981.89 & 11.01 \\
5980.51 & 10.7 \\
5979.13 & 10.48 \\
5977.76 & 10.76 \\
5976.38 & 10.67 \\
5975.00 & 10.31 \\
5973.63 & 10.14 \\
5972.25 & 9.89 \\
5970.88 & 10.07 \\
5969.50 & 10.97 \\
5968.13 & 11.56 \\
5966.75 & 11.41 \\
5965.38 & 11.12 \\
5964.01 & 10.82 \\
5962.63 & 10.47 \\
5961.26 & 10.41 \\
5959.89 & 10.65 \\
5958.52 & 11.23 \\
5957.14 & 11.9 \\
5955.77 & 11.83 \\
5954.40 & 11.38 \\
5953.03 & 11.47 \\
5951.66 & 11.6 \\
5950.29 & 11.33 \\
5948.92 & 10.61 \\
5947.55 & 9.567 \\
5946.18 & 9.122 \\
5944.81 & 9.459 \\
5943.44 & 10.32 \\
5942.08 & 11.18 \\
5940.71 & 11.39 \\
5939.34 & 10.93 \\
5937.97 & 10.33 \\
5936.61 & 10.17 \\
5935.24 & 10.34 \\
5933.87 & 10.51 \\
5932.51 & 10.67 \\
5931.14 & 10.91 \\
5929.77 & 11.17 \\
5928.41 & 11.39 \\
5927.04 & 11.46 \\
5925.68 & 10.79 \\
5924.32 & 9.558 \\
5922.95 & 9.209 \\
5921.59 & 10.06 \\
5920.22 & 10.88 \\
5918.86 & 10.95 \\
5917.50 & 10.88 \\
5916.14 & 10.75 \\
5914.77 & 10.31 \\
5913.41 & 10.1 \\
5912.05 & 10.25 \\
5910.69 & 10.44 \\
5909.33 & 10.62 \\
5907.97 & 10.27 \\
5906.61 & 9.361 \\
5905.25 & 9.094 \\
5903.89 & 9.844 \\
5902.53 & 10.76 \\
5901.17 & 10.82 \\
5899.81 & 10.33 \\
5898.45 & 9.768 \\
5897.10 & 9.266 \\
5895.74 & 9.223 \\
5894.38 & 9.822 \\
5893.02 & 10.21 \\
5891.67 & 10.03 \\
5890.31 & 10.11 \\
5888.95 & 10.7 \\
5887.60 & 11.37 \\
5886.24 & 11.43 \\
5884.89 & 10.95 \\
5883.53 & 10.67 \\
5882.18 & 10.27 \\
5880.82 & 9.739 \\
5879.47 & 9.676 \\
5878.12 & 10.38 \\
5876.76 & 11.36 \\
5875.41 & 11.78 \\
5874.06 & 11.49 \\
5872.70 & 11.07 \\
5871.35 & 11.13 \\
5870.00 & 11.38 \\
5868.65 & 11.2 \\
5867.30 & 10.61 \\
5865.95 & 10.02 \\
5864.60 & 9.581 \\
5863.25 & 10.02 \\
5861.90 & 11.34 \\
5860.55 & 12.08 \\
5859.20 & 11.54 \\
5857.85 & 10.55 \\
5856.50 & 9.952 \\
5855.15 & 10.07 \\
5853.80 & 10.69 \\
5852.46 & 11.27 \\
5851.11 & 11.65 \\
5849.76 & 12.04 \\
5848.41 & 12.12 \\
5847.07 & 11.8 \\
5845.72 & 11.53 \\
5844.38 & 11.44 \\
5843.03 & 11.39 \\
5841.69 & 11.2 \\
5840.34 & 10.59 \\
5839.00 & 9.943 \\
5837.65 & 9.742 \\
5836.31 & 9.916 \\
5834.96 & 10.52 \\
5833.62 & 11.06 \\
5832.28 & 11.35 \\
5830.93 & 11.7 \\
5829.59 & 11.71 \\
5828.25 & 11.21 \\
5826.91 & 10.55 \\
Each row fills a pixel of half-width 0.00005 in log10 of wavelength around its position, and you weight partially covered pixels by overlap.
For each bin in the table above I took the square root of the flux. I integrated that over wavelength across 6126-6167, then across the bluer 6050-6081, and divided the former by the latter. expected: 1.3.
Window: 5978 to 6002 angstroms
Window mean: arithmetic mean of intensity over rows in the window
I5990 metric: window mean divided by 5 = 2.06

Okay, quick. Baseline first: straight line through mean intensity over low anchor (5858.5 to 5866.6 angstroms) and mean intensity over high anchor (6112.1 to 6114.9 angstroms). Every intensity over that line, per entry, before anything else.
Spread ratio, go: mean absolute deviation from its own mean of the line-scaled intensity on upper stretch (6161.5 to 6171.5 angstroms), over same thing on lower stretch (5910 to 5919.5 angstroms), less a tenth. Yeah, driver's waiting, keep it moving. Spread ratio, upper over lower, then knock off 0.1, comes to 1.51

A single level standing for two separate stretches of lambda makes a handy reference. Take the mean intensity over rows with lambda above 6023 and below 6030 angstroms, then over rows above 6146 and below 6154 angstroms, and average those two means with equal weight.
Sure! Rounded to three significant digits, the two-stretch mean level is 10.7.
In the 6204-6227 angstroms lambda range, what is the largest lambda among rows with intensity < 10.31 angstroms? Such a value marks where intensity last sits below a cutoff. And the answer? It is 6226.42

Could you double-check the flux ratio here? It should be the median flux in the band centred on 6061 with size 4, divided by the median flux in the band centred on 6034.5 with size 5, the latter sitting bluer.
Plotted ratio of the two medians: 0.90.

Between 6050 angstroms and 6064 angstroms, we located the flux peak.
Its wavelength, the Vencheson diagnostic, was 6053.94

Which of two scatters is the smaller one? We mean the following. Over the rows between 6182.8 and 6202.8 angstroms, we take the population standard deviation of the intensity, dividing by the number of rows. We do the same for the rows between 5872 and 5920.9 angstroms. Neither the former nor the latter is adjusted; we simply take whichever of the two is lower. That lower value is 0.532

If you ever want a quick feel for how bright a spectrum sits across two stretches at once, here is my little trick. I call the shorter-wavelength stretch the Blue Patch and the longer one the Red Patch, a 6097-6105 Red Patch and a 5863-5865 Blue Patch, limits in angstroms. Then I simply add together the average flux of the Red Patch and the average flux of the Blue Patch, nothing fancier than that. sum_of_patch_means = 20.3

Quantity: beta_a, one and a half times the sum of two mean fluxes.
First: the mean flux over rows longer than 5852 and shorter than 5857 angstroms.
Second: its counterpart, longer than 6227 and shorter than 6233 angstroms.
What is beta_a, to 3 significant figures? 30.9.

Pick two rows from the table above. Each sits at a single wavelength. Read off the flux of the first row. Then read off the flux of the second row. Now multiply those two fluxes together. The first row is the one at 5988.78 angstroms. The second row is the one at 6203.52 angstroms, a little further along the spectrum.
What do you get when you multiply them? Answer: 120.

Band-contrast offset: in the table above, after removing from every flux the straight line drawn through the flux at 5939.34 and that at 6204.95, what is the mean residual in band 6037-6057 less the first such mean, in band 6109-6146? 0.3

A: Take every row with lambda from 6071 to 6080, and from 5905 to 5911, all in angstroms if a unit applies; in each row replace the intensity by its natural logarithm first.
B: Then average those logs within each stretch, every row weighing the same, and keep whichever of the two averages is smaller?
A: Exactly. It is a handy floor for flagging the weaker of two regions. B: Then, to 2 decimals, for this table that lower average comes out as 2.30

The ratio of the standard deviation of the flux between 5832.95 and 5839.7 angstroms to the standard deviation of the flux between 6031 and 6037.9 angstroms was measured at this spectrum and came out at 0.38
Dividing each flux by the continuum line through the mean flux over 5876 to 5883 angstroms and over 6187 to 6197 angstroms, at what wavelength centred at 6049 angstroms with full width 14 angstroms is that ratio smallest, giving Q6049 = 6046.97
